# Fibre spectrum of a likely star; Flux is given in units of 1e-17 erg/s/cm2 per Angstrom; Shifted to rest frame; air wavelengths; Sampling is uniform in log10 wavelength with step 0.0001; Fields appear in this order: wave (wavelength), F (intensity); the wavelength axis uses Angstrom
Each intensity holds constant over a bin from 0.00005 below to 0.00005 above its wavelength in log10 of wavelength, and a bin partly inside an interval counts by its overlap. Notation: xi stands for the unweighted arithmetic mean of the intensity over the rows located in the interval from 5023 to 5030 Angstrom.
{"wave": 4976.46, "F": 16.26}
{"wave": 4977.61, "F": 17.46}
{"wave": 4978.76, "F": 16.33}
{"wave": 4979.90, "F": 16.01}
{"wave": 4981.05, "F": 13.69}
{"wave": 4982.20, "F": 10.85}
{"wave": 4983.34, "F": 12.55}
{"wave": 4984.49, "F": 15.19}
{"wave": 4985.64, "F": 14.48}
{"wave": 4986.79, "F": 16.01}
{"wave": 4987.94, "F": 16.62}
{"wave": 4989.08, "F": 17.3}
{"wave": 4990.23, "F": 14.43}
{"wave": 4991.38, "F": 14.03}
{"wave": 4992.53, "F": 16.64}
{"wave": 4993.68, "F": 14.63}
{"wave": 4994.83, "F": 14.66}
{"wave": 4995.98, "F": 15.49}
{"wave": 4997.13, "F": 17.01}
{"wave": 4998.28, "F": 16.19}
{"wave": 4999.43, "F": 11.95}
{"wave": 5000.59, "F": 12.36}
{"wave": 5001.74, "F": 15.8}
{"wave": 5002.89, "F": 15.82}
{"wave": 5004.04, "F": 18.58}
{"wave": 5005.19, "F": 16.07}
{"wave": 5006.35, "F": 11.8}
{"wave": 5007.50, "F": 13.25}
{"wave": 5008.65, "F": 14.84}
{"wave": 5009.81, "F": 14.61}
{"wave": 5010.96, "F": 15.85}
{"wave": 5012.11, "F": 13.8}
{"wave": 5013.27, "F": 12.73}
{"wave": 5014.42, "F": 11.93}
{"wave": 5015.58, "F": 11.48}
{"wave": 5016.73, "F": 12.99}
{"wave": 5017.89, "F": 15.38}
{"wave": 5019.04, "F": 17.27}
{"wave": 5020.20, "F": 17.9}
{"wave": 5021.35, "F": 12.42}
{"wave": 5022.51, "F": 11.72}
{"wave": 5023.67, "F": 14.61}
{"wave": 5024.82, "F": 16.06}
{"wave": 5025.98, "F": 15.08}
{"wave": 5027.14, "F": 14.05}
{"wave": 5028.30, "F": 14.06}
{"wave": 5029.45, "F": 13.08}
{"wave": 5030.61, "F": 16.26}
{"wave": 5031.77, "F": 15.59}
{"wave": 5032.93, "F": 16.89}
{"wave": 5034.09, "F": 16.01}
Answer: 14.5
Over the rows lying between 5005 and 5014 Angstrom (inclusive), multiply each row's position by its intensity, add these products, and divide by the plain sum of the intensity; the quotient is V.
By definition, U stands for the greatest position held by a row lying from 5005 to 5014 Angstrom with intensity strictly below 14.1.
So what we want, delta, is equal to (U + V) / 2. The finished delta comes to 5011.2 Angstrom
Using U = 5013.27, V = 5009.2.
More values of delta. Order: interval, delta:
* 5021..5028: 5025.8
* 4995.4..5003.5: 5000.0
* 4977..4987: 4982.7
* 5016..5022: 5020.2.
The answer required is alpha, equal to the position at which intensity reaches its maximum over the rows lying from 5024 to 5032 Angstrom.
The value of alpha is 5030.61 Angstrom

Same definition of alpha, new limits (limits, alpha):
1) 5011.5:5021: 5020.20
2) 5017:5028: 5020.20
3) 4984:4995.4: 4989.08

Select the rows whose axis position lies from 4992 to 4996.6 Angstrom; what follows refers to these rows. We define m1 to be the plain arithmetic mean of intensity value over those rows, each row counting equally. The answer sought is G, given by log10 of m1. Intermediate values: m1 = 15.4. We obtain 1.19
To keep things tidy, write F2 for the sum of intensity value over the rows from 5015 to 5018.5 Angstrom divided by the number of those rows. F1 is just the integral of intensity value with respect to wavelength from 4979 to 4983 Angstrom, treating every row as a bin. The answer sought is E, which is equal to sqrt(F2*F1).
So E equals 27.0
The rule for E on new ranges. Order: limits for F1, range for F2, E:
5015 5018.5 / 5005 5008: 25.3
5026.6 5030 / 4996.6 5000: 26.5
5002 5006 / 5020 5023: 30.4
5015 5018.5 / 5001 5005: 28.0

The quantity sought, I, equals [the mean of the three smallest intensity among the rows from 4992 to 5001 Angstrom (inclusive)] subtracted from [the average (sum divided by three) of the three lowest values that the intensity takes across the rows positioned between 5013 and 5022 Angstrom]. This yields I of -1.0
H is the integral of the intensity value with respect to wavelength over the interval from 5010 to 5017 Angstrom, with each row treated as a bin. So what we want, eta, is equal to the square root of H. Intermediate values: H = 93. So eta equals 9.6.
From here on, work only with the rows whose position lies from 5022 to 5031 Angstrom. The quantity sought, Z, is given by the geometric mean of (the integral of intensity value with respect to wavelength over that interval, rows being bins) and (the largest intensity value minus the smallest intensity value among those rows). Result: 24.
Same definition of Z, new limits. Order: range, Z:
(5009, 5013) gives 11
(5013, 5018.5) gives 17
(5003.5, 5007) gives 19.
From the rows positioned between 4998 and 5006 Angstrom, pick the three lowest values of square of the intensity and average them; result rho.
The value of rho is 182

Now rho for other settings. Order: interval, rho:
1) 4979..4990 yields 154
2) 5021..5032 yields 154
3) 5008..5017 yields 145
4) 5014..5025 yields 137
